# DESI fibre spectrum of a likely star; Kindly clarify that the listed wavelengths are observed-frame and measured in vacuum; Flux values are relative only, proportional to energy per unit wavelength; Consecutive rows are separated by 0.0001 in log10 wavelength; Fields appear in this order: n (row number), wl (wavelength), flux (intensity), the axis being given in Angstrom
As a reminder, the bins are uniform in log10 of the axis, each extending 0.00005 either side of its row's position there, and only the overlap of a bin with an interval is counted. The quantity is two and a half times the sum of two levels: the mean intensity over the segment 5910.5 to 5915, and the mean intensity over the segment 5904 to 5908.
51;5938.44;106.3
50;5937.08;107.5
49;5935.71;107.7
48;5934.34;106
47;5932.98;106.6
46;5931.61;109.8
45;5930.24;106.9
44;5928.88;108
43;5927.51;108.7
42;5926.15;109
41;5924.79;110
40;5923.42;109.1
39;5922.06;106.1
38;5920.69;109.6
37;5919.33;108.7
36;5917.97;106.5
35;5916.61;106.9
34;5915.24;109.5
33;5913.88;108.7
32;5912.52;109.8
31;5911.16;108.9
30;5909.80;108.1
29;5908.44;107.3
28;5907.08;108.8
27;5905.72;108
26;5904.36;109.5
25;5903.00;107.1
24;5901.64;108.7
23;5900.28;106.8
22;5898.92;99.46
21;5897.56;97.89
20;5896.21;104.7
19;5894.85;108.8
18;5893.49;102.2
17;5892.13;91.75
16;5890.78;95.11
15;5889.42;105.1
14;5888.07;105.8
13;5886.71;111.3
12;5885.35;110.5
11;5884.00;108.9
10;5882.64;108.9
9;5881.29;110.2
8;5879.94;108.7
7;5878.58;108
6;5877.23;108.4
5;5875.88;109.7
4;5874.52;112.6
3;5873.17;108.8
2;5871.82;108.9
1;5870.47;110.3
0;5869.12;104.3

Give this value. 545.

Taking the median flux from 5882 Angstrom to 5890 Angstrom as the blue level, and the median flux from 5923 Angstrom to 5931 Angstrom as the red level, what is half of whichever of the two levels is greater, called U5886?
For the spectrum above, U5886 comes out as 54.45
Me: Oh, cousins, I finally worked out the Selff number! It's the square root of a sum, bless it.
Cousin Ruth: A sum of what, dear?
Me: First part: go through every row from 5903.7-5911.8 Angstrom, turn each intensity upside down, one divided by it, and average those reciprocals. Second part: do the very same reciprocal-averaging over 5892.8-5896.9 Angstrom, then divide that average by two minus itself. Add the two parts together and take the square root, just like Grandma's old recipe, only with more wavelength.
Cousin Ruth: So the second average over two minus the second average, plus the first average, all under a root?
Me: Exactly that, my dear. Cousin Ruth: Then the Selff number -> 0.118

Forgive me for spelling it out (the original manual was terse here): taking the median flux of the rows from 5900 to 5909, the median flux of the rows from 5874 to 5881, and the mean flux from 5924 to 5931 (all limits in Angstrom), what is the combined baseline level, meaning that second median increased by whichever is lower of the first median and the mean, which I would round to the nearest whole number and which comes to 217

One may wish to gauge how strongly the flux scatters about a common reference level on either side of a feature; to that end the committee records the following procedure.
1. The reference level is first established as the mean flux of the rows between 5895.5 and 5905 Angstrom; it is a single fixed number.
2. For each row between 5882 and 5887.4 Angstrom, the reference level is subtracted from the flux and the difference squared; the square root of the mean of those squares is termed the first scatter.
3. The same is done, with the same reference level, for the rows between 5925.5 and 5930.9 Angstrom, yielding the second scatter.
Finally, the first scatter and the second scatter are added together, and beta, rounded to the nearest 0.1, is 8.5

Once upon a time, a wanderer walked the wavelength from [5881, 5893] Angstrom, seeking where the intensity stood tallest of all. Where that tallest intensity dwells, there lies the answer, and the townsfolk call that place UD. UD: 5886.71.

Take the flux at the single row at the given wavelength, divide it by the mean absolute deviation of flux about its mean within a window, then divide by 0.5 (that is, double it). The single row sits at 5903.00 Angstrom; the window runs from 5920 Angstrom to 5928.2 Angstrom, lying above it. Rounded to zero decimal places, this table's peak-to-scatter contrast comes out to 238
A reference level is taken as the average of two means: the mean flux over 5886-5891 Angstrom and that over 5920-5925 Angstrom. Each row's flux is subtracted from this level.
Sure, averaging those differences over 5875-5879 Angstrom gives -2.2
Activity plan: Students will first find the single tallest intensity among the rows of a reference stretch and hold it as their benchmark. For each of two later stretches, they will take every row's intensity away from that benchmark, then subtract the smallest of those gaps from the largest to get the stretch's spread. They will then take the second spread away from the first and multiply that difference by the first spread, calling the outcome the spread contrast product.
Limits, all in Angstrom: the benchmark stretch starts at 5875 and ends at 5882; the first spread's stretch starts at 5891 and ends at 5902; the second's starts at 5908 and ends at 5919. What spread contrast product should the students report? 234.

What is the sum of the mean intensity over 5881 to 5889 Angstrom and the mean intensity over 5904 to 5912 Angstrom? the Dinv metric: 218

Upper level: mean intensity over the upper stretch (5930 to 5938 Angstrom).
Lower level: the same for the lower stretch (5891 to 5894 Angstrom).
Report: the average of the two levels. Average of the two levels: 102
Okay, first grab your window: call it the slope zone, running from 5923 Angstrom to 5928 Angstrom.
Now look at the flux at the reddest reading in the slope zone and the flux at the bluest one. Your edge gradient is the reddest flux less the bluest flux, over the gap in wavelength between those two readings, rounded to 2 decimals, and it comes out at -0.10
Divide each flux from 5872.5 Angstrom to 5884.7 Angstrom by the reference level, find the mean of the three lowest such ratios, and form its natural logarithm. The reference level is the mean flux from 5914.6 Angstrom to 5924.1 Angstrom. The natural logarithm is 0.003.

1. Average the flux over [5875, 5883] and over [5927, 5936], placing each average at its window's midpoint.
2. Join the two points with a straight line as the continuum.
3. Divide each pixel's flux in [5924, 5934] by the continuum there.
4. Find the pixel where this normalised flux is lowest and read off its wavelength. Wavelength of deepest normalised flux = 5932.98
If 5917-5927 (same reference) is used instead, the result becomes 5922.06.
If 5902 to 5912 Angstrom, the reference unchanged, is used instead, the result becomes 5903.00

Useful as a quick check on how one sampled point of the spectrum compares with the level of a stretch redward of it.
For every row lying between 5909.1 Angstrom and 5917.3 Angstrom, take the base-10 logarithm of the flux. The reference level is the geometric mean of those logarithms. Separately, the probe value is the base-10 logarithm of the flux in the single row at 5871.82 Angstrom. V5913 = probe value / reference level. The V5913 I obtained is 1.00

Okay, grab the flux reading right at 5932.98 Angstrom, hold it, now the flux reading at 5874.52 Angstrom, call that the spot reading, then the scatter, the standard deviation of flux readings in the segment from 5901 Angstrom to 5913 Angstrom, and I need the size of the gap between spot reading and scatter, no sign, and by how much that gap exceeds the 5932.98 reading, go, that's 5.1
